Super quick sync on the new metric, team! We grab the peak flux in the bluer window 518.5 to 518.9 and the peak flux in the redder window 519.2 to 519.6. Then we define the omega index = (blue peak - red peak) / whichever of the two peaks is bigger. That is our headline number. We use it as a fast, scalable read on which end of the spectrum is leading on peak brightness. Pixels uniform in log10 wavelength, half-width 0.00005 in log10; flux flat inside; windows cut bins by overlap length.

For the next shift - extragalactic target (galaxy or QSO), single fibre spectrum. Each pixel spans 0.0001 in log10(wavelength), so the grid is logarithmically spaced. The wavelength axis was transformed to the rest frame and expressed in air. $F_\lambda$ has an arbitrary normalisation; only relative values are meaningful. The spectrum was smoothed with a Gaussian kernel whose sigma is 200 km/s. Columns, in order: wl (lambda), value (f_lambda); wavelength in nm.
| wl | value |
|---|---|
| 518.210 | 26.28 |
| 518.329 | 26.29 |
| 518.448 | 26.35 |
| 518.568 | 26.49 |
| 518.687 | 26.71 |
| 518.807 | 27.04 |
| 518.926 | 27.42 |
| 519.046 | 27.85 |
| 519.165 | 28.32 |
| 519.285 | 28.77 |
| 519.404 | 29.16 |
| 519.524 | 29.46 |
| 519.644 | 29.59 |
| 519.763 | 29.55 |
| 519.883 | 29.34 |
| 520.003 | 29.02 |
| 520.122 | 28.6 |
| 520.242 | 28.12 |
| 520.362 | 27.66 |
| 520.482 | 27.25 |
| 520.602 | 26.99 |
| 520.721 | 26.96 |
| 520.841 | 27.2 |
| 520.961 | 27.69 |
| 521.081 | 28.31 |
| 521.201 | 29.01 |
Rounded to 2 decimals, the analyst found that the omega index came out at -0.08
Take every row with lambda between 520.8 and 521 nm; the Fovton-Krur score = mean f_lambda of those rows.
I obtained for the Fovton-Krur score 27.4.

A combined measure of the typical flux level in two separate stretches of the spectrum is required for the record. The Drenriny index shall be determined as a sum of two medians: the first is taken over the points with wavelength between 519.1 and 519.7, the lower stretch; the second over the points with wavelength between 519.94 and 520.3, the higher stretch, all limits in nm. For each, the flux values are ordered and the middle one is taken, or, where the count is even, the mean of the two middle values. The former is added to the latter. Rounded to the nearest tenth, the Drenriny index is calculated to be 57.8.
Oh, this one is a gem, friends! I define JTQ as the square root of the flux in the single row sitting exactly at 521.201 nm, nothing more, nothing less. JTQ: 5.39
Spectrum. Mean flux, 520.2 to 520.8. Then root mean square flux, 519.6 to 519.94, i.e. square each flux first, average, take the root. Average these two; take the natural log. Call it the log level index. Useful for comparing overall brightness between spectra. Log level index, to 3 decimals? 3.348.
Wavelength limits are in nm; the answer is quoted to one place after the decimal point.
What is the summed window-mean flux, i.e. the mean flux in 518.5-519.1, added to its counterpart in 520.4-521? 54.3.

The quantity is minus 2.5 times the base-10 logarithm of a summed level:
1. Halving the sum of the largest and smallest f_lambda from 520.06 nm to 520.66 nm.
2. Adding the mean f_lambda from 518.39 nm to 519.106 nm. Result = -4.35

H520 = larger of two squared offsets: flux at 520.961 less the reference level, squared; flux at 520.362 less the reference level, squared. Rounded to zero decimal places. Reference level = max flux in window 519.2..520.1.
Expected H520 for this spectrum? 4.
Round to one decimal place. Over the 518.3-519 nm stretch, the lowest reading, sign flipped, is -26.3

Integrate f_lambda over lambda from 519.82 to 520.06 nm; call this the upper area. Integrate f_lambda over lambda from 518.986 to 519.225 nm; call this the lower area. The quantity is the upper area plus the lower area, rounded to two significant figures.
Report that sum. 14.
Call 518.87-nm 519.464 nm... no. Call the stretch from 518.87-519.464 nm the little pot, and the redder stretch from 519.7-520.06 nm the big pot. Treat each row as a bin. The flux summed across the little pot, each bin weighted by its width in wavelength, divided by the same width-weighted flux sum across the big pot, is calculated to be 1.6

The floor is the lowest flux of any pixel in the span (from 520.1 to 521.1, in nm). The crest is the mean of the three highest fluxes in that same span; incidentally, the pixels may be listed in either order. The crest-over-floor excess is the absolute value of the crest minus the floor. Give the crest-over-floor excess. 1.38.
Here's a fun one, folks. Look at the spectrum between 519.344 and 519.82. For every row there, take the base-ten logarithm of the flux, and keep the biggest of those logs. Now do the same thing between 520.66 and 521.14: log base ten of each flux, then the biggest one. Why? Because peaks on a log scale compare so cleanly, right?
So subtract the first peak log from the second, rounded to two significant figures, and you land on -0.019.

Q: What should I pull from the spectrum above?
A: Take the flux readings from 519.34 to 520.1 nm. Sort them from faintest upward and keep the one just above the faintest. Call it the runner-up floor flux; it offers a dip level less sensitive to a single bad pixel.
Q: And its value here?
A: 29.16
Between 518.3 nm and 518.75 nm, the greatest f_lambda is 26.71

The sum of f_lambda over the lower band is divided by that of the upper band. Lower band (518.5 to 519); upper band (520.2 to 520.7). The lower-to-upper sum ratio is 0.98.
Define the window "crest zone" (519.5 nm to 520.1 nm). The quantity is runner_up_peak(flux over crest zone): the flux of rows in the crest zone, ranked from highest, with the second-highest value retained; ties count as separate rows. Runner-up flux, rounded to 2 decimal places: 29.55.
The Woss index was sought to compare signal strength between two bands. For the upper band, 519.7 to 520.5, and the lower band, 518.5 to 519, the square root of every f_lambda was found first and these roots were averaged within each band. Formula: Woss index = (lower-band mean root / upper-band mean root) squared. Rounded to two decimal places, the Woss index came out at 0.94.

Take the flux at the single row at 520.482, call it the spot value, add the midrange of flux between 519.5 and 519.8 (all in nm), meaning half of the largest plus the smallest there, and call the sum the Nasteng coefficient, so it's 56.8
